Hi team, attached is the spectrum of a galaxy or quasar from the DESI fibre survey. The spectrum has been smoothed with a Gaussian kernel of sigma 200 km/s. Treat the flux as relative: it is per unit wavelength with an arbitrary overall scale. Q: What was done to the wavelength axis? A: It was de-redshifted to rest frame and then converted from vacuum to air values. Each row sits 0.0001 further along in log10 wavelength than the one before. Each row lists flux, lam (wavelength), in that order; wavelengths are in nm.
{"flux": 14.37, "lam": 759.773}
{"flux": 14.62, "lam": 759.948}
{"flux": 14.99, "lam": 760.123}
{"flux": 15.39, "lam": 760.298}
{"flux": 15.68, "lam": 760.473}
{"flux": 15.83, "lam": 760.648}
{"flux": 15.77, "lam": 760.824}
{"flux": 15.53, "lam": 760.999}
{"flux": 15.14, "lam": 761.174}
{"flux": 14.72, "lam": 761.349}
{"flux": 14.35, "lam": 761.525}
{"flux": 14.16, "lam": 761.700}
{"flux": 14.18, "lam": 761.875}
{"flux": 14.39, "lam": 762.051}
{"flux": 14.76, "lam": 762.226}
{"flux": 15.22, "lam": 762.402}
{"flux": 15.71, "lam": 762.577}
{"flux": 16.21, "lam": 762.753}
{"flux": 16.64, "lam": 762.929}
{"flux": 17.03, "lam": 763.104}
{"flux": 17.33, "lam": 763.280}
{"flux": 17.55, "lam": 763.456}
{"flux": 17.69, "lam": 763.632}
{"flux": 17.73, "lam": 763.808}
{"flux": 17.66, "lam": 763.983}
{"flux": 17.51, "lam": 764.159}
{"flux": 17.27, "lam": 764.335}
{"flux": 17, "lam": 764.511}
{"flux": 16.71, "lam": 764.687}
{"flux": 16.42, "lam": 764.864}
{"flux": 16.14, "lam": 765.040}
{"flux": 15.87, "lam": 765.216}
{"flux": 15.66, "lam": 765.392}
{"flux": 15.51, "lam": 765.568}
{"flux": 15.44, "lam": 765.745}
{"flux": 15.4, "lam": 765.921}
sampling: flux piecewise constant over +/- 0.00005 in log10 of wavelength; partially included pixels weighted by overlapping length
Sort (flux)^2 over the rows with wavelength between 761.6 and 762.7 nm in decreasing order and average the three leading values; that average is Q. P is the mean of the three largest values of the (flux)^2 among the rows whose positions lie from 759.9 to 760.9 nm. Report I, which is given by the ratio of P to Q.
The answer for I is 1.1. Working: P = 248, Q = 232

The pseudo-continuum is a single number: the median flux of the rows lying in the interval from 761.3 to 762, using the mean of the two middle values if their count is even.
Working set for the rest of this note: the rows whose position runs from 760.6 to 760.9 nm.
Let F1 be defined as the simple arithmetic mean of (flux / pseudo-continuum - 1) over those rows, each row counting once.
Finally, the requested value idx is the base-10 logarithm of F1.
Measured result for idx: -1.0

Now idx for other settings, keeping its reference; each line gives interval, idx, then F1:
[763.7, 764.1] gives -0.6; 0.24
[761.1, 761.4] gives -1.3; 0.05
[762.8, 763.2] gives -0.7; 0.18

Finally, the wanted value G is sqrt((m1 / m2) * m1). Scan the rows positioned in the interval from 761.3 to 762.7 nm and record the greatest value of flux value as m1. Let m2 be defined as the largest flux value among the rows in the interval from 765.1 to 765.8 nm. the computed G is 3.9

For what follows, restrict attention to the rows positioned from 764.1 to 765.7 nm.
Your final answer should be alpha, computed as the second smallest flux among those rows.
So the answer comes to 15.66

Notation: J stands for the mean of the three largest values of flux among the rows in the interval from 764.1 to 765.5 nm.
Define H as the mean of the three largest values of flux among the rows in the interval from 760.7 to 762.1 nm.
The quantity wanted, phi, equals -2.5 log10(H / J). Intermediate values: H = 15.5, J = 17.3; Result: 0.12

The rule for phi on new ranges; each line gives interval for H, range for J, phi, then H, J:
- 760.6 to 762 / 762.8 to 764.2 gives 0.13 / 15.7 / 17.7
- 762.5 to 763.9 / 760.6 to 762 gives -0.13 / 17.7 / 15.7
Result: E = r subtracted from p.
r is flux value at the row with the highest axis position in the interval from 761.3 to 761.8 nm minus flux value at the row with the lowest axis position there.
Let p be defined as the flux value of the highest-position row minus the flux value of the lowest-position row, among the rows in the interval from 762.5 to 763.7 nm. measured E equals 2.5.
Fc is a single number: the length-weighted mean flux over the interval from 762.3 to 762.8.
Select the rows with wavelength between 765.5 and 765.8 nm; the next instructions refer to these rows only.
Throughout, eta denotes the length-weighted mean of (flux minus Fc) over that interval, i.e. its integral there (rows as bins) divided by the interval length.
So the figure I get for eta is -0.2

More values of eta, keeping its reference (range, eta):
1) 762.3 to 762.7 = -0.1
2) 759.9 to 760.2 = -0.8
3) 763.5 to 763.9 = 2.1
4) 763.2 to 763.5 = 1.8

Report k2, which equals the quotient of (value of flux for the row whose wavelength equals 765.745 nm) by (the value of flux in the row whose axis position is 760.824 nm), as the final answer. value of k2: 0.98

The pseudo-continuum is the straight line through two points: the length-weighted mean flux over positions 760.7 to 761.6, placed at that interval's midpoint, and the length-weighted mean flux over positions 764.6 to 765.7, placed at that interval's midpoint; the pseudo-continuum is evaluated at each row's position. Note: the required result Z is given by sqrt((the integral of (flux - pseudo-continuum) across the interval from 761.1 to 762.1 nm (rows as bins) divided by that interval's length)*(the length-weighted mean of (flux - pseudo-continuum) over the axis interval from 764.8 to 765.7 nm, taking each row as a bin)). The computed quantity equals 0.3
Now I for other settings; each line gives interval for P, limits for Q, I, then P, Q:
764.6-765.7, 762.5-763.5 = 0.9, 270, 299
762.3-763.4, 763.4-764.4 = 0.9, 289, 313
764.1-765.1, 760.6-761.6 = 1.2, 298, 247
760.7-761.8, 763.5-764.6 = 0.8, 240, 313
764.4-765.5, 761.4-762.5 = 1.3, 279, 219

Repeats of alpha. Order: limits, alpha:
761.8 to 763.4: 14.39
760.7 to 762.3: 14.18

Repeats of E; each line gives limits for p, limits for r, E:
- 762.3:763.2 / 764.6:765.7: 3.0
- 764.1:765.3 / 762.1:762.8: -3.1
